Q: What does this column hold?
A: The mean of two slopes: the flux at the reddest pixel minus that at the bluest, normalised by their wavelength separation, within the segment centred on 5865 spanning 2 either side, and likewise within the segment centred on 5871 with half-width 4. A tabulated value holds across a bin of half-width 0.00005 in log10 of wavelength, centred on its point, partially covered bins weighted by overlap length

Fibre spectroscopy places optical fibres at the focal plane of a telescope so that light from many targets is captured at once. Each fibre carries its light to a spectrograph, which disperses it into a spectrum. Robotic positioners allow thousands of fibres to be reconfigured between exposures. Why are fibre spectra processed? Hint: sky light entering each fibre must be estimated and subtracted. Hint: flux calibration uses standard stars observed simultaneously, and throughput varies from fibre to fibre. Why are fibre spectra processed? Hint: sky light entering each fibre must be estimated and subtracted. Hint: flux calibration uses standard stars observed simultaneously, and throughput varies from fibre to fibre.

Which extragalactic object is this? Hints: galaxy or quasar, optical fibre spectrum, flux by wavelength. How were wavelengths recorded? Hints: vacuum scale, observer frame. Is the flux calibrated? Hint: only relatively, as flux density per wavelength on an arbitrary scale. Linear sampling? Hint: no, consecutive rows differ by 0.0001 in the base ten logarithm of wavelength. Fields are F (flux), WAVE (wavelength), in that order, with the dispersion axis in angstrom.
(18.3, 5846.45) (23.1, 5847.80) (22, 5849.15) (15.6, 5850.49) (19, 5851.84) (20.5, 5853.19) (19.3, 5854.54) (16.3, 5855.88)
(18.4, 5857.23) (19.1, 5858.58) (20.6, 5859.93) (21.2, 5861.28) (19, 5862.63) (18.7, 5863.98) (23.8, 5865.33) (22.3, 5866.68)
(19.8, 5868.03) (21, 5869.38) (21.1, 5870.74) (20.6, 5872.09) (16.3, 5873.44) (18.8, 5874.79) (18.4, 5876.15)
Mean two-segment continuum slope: 0.59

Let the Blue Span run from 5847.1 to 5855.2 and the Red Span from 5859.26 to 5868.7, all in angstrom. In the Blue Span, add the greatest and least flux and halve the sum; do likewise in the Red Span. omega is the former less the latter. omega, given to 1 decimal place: -1.9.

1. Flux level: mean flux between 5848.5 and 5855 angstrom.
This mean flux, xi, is 19.3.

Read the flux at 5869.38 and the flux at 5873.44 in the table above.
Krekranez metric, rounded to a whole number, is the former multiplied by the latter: 342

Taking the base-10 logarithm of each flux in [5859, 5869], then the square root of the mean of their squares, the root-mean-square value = 1.317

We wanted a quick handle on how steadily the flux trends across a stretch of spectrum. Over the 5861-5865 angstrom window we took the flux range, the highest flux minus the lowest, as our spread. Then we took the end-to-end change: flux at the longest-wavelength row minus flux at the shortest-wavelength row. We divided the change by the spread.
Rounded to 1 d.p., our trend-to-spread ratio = -1.0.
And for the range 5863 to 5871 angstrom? 0.5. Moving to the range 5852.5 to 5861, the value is 0.0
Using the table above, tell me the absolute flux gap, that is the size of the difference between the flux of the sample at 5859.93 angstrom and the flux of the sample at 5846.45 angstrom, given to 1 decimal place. 2.3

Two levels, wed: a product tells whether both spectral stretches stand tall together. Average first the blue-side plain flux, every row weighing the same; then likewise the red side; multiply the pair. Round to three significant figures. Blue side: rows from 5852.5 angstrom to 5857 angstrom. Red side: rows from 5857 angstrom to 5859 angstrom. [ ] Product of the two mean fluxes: 351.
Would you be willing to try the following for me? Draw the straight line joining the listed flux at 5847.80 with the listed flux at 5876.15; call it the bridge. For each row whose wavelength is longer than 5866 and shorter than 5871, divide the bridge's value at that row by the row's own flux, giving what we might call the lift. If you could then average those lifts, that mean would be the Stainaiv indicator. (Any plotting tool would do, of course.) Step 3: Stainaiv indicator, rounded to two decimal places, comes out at 0.93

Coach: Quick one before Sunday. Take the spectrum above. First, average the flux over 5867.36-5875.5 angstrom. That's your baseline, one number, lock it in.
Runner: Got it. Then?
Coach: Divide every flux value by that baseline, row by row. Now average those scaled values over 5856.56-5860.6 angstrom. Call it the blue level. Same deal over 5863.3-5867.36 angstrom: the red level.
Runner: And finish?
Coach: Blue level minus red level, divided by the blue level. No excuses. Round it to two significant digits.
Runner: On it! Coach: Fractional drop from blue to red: -0.12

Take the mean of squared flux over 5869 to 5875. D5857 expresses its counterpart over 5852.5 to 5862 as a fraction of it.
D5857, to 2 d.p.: 0.98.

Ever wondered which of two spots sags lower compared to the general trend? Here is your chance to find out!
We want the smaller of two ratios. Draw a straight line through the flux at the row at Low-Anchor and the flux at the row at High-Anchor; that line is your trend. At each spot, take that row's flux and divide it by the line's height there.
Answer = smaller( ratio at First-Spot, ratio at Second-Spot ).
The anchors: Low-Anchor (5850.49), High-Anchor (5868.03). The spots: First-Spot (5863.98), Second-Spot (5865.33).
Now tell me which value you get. 0.99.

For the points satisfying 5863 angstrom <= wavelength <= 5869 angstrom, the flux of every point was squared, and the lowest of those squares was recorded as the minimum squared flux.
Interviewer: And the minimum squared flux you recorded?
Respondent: 350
